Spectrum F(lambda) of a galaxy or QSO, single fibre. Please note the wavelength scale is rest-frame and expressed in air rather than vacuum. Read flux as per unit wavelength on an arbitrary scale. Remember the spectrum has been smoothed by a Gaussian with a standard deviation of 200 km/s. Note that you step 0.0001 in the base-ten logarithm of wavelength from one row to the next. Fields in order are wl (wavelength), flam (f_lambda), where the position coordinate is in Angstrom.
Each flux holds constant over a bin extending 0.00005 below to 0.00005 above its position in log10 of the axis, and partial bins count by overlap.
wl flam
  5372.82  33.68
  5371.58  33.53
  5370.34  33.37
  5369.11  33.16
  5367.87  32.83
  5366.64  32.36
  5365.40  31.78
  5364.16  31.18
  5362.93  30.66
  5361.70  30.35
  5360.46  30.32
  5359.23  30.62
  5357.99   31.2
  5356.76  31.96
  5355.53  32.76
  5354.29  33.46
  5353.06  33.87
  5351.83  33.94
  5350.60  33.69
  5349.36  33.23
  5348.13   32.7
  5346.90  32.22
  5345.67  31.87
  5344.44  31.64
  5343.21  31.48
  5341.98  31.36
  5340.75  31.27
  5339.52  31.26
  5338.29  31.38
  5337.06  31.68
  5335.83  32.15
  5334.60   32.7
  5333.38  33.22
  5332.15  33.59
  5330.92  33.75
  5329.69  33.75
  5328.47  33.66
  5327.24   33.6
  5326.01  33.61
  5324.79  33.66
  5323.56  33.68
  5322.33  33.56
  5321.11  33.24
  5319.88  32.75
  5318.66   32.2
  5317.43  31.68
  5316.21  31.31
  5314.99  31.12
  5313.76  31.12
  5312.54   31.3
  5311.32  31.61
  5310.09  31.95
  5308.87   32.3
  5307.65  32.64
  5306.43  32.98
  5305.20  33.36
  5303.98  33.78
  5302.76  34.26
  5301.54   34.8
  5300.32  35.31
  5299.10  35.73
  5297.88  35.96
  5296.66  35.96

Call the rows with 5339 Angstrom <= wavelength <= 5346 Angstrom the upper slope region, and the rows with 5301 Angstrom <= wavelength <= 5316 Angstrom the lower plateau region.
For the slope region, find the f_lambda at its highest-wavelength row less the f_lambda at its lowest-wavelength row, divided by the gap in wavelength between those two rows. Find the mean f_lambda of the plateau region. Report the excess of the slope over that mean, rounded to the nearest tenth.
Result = -32.5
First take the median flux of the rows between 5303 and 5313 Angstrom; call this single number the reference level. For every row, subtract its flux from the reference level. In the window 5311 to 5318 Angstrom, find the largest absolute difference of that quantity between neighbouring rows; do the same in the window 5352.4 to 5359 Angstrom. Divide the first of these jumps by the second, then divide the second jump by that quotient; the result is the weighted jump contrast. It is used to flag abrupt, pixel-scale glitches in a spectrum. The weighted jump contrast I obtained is 1.7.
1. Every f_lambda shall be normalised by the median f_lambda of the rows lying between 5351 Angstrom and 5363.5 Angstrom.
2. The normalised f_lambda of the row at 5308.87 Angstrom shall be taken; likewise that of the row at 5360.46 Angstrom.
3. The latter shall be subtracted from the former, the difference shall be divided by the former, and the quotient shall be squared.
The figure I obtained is 0.004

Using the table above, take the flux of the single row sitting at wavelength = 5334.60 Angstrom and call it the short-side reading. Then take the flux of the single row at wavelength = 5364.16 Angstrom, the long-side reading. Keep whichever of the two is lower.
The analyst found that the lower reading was 31.2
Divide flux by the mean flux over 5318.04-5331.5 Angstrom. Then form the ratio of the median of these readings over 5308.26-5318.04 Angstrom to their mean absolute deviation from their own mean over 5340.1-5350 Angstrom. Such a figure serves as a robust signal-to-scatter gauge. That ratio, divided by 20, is 2.8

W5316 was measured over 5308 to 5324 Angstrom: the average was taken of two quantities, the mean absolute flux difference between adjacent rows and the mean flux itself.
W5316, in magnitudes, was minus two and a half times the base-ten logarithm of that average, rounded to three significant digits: -3.03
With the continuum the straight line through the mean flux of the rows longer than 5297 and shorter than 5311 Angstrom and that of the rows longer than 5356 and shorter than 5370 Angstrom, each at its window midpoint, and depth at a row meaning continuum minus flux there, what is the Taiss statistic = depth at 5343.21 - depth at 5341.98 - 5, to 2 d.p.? -5.17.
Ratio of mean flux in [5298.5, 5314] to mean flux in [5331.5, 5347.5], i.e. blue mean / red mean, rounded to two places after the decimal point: 1.04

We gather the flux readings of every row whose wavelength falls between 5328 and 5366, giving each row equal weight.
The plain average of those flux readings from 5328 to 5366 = 32.2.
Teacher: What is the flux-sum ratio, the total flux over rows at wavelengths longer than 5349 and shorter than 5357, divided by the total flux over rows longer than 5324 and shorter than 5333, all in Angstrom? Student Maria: 0.99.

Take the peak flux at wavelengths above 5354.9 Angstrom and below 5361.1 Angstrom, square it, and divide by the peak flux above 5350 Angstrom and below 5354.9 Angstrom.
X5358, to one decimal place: 31.6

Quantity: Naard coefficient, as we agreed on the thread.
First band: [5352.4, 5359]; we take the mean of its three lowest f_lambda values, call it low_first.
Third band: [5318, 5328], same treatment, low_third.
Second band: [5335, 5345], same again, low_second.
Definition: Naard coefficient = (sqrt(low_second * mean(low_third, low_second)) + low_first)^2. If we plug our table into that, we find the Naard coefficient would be 4048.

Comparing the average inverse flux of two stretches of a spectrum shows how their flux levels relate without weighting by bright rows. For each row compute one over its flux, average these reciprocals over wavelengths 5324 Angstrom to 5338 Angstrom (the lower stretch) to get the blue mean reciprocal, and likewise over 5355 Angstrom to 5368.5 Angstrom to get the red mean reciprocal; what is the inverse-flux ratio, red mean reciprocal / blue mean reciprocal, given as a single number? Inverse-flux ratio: 1.06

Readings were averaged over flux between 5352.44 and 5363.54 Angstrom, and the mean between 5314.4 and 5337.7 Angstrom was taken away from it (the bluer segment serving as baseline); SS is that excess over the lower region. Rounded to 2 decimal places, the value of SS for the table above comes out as -1.20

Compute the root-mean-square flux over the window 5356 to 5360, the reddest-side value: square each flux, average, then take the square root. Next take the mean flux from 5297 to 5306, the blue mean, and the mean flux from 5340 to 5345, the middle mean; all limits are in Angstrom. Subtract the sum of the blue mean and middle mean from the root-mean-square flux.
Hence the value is -34.9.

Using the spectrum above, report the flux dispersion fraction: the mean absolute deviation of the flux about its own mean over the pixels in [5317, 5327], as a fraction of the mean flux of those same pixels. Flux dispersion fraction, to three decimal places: 0.019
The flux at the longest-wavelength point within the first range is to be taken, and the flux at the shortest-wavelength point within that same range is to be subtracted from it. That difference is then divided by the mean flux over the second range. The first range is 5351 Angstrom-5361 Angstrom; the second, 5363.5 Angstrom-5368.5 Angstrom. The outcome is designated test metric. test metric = -0.11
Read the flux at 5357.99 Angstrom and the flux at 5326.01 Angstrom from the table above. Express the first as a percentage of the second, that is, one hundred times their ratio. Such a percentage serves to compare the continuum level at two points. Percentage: 93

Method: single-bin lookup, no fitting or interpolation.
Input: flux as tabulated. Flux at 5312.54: 31.3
